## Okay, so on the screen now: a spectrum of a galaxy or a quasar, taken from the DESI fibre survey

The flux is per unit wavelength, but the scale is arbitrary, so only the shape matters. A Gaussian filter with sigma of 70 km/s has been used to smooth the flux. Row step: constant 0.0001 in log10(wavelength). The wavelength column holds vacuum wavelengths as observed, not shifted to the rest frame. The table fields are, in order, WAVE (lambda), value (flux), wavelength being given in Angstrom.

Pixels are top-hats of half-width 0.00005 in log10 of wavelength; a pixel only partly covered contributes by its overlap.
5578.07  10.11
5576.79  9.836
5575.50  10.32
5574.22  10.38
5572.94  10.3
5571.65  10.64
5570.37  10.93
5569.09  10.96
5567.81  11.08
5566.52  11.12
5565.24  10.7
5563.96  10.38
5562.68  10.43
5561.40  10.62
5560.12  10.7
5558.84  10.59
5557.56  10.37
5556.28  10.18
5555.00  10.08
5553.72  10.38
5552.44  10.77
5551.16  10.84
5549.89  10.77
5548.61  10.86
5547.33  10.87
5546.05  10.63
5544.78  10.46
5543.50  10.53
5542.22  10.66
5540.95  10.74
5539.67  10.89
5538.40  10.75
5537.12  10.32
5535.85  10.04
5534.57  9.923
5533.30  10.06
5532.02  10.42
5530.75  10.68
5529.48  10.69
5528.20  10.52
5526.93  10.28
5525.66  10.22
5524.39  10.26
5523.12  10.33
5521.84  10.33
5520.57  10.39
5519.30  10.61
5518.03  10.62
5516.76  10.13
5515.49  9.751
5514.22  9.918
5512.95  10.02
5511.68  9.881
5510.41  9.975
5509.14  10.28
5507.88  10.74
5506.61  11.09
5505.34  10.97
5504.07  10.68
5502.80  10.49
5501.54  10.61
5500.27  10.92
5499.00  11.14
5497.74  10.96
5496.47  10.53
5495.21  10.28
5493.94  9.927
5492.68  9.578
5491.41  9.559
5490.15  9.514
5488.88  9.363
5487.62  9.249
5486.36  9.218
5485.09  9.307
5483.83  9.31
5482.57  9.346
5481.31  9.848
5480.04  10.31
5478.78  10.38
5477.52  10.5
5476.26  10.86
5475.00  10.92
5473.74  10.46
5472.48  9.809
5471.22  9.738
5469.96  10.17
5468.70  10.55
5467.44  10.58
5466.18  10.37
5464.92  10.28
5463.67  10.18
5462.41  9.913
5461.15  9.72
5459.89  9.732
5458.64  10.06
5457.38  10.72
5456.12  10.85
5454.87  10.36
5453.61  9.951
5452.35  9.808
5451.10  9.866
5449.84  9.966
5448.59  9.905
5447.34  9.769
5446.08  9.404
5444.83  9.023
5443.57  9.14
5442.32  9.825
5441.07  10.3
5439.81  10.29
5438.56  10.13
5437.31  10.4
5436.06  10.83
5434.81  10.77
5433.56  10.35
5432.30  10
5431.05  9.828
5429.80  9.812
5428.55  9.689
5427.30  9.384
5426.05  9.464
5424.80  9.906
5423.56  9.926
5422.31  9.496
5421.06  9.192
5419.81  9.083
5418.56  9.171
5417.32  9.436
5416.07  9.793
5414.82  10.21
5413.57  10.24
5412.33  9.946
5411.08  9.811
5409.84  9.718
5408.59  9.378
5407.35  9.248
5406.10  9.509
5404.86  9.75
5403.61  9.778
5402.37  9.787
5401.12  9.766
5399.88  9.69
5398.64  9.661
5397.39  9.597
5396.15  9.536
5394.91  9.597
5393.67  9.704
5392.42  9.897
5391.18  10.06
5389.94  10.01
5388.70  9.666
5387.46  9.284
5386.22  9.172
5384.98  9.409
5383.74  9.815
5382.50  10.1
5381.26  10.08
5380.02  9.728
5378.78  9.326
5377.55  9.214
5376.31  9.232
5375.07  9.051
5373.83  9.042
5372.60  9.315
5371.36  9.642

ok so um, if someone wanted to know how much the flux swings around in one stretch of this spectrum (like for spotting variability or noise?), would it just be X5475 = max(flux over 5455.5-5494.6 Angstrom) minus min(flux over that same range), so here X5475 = 1.7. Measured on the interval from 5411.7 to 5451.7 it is 1.8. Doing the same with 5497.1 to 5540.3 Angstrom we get 1.4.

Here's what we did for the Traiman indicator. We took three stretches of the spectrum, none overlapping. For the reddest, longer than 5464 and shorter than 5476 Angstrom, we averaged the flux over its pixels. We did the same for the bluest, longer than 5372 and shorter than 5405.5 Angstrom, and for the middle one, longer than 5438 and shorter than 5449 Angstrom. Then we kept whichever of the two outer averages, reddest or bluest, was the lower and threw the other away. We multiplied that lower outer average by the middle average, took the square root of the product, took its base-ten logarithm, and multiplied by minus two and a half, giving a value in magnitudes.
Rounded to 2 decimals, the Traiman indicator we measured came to -2.46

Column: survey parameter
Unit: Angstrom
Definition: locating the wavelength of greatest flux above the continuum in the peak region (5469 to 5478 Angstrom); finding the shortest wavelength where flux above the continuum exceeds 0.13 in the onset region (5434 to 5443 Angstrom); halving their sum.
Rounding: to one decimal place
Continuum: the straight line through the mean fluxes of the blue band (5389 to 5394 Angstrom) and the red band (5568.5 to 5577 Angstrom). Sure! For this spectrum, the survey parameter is 5454.9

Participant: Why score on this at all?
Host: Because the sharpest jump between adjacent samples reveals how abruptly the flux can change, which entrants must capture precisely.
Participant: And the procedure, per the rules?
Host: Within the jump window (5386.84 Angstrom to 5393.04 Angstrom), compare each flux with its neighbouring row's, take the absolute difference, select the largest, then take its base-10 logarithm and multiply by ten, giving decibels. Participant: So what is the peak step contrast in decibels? -4.2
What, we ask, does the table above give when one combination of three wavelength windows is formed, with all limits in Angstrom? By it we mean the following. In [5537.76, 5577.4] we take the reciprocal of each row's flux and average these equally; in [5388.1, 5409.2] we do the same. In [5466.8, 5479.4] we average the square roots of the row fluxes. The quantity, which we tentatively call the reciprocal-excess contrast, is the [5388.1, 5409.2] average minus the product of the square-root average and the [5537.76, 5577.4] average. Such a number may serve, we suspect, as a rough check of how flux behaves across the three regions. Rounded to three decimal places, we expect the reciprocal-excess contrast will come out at -0.201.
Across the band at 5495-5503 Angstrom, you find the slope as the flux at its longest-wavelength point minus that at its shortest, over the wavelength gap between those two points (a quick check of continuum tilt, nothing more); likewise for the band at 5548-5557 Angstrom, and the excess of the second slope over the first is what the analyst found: -0.12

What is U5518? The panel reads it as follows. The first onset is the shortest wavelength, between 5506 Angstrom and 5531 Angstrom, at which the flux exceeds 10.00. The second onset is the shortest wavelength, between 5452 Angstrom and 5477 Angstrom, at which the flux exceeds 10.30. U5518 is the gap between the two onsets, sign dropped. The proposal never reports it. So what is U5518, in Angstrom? 51.7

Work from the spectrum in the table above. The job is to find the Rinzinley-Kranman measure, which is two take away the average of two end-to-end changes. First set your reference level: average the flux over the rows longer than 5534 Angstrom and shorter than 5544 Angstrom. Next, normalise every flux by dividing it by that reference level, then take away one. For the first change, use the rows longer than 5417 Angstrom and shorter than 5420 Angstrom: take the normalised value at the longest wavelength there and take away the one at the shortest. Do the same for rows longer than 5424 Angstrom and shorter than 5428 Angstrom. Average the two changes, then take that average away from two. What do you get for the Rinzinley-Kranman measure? 2.04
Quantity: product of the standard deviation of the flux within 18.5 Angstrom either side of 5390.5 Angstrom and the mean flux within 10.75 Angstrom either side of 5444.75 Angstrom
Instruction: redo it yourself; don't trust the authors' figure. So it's 3.0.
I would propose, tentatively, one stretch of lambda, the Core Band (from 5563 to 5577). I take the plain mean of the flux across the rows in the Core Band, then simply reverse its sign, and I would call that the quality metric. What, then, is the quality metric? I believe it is -10.6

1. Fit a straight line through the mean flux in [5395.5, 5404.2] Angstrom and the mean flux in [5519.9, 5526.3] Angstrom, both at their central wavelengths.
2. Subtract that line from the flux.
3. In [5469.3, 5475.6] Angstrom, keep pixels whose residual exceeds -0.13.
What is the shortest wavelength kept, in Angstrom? 5469.96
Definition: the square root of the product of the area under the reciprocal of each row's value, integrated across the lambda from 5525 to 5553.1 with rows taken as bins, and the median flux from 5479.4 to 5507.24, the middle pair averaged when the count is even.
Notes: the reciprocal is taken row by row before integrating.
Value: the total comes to 5.19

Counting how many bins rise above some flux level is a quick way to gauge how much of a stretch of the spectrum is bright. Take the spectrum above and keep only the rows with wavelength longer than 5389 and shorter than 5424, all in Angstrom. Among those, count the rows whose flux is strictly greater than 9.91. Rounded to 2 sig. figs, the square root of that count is 2.4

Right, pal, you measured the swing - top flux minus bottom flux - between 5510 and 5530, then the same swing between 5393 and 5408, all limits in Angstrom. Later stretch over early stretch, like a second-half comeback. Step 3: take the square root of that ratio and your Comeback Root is 1.32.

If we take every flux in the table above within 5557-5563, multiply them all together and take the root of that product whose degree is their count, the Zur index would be 10.5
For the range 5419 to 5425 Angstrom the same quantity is 9.5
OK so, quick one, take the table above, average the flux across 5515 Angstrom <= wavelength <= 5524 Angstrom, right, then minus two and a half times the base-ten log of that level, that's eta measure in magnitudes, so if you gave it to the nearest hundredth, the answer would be -2.53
